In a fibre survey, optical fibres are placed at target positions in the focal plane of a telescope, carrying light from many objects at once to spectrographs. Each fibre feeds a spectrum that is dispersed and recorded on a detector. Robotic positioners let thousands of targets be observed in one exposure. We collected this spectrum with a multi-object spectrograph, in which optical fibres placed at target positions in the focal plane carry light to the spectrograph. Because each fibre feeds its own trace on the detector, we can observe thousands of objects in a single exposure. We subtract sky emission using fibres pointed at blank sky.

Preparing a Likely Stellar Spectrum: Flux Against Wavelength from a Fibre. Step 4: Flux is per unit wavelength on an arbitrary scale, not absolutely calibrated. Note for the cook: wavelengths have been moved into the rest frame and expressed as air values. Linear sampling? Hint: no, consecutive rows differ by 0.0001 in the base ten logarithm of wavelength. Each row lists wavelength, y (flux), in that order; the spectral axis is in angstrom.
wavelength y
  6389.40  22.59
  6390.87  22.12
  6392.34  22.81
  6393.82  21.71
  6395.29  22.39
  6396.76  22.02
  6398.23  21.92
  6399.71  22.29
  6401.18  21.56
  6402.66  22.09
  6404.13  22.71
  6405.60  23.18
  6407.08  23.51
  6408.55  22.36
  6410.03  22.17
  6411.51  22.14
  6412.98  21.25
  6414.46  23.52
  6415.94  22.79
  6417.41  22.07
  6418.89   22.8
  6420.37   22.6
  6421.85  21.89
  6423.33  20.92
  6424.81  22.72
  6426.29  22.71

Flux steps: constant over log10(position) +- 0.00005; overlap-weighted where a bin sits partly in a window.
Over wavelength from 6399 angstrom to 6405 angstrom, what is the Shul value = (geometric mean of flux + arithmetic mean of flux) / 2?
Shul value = 22.2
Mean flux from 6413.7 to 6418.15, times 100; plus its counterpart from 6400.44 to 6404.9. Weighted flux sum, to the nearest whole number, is 2301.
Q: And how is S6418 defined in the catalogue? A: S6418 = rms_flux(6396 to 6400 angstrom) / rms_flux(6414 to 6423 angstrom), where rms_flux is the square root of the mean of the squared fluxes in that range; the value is 0.98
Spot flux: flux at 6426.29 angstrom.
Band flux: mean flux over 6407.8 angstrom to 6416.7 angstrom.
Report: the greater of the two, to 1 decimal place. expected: 22.7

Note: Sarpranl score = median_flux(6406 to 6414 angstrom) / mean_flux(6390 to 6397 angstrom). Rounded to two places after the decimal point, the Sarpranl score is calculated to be 1.00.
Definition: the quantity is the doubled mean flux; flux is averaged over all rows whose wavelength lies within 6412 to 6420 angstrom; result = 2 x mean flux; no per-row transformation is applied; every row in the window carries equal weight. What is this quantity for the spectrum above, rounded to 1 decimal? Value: 45.0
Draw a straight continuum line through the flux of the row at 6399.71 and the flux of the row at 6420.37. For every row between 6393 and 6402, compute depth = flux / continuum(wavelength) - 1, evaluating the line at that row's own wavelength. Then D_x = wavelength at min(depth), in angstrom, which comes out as 6401.18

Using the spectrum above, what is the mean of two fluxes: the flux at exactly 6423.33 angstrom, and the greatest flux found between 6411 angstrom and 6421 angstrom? 22.2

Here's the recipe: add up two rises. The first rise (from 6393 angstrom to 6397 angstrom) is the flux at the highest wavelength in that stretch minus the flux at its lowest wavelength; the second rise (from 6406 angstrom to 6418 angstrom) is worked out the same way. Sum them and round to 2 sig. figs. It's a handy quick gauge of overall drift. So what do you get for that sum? -1.1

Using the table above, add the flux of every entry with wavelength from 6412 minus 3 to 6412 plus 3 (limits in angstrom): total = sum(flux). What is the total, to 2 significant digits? 89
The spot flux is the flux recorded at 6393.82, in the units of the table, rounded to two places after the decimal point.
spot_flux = 21.71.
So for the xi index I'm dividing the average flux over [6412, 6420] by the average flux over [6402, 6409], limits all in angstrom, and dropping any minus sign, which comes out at 0.99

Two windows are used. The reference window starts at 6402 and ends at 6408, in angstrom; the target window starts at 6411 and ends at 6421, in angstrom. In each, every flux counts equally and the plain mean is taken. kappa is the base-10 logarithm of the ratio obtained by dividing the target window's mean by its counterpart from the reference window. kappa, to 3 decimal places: -0.008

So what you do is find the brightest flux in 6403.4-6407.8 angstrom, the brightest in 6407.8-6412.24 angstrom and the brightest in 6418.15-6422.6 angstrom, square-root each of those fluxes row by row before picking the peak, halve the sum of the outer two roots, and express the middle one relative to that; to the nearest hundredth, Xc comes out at 0.98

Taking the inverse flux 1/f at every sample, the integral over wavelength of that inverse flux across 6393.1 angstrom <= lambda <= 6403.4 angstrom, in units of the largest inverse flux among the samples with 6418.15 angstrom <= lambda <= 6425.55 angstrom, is 10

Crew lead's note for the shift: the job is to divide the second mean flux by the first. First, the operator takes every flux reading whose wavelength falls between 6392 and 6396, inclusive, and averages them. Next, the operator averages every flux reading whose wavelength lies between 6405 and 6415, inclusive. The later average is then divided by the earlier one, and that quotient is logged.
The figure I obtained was 1.01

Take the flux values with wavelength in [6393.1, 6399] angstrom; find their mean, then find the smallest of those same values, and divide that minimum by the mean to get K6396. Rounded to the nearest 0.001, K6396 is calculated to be 0.986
